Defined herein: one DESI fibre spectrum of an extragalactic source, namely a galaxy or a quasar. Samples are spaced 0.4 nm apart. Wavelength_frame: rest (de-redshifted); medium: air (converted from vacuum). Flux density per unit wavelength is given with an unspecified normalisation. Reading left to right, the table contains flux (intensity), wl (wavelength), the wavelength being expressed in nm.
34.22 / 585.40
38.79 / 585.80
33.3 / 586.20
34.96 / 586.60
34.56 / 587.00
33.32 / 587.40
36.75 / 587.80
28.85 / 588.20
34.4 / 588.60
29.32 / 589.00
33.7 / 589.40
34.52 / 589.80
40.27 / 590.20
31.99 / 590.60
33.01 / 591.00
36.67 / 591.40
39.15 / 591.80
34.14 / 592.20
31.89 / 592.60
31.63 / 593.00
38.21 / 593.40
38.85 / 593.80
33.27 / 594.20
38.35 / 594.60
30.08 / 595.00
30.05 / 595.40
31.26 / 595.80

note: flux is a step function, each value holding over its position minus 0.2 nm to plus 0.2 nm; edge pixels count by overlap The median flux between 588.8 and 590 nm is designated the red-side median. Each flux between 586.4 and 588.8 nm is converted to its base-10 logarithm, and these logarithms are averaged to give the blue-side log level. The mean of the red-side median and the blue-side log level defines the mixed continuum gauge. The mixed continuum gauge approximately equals 17.6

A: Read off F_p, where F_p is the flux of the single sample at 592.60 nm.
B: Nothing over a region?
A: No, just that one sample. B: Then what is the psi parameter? 31.89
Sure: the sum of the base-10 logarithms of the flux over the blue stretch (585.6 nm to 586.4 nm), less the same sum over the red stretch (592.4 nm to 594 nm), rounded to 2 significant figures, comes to -3.1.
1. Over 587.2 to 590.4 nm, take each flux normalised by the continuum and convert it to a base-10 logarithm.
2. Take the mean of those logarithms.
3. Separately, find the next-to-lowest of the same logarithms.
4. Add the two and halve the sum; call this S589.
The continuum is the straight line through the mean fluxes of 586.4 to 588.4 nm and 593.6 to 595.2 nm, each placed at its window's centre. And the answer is -0.034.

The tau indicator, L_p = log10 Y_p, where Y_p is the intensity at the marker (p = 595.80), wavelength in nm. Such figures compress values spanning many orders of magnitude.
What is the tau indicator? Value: 1.49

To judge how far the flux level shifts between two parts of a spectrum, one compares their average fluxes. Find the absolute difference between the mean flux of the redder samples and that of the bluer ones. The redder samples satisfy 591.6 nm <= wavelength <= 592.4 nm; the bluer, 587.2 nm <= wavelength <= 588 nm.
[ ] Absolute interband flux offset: 1.61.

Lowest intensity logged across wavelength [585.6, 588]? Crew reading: 33.3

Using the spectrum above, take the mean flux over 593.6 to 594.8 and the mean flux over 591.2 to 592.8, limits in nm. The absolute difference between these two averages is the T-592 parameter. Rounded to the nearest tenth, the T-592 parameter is 1.4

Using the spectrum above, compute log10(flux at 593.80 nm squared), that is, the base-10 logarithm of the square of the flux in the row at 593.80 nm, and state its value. 3.18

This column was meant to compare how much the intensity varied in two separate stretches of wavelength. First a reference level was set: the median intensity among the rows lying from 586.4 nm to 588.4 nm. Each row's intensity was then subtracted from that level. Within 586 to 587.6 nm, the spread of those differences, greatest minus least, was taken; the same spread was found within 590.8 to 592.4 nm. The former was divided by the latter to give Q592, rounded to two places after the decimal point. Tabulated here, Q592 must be 0.27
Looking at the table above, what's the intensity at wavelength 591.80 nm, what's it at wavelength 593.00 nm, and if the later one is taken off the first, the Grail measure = 7.5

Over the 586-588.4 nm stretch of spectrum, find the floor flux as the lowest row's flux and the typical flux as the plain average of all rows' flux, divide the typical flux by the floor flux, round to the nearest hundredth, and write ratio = 1.17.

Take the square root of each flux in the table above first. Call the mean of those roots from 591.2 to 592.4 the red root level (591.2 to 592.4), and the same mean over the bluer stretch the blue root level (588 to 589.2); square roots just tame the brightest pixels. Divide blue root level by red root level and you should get 0.917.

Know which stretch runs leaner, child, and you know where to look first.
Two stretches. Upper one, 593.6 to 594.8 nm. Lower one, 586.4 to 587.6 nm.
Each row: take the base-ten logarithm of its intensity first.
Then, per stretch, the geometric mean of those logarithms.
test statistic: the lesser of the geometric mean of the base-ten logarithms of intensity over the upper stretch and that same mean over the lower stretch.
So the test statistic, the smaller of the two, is 1.53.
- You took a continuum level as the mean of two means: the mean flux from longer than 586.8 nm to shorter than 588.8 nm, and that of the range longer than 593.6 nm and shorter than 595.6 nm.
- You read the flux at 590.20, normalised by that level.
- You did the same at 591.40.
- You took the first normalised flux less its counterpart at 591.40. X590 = 0.11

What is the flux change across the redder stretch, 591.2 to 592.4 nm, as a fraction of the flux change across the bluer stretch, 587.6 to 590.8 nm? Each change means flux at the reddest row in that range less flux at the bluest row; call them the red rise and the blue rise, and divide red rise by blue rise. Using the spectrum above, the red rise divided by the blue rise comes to 0.5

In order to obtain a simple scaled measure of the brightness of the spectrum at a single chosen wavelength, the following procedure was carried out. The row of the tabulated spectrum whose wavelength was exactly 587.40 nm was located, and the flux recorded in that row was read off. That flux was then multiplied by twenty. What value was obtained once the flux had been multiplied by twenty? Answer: 666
